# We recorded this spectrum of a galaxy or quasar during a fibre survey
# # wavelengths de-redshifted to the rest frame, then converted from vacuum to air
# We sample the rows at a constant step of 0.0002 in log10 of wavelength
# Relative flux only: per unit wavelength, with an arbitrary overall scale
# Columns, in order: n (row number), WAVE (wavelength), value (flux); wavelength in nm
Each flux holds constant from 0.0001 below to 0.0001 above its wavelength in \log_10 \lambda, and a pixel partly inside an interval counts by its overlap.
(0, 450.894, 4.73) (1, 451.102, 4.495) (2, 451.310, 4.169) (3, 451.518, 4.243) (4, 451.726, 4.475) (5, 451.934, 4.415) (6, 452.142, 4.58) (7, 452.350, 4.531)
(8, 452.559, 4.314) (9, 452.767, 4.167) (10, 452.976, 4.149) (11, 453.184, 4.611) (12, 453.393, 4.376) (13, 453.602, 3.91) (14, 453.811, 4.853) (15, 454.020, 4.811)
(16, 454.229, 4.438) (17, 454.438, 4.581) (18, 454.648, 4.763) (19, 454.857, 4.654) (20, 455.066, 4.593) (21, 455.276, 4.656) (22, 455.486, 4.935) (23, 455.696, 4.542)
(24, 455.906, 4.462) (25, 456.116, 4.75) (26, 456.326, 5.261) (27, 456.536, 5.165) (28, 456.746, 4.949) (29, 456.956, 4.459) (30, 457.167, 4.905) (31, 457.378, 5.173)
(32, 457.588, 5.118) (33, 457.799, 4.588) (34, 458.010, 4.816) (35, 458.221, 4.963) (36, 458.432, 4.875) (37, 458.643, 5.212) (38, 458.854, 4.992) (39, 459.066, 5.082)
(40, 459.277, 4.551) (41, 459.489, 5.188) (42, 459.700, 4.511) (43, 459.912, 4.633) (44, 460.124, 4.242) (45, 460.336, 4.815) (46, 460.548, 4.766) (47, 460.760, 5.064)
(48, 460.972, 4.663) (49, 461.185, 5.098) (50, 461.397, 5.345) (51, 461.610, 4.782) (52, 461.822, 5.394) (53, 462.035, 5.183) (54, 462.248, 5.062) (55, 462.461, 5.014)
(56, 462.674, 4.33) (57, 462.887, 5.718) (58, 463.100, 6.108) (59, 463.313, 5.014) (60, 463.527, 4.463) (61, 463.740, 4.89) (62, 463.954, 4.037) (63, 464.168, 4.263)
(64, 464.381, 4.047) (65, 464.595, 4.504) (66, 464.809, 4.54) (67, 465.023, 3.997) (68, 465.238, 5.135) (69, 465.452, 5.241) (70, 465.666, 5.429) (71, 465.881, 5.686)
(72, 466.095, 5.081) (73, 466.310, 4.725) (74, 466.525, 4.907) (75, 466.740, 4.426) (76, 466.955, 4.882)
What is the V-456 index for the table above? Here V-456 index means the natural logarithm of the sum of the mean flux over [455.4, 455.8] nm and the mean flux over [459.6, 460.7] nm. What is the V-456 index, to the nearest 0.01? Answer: 2.23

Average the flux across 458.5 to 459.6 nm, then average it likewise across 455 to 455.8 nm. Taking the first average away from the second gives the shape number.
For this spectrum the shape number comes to -0.32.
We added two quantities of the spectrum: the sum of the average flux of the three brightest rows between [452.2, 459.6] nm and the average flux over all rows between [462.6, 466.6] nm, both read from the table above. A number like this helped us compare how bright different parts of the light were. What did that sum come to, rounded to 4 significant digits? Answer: 10.07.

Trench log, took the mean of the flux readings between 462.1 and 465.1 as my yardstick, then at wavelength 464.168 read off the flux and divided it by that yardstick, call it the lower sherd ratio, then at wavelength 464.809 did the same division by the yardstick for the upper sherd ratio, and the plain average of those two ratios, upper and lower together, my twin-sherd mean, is 0.93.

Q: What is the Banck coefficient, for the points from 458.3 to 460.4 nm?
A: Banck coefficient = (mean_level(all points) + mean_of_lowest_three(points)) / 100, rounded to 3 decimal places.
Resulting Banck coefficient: 0.092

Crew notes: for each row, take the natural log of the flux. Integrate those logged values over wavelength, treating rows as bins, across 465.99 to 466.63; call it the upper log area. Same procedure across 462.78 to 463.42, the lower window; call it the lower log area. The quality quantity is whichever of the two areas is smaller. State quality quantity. 1.02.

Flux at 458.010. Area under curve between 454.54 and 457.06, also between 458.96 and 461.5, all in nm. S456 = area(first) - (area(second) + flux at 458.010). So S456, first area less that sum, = -5.1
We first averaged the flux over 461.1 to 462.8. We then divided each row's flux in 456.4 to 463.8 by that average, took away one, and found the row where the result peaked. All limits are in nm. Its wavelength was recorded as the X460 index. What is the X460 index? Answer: 463.100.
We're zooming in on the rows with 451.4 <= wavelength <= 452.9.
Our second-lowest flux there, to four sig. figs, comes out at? 4.243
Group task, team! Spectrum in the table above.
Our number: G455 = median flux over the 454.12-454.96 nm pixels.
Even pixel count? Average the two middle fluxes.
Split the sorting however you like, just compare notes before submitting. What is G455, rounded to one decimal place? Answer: 4.6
